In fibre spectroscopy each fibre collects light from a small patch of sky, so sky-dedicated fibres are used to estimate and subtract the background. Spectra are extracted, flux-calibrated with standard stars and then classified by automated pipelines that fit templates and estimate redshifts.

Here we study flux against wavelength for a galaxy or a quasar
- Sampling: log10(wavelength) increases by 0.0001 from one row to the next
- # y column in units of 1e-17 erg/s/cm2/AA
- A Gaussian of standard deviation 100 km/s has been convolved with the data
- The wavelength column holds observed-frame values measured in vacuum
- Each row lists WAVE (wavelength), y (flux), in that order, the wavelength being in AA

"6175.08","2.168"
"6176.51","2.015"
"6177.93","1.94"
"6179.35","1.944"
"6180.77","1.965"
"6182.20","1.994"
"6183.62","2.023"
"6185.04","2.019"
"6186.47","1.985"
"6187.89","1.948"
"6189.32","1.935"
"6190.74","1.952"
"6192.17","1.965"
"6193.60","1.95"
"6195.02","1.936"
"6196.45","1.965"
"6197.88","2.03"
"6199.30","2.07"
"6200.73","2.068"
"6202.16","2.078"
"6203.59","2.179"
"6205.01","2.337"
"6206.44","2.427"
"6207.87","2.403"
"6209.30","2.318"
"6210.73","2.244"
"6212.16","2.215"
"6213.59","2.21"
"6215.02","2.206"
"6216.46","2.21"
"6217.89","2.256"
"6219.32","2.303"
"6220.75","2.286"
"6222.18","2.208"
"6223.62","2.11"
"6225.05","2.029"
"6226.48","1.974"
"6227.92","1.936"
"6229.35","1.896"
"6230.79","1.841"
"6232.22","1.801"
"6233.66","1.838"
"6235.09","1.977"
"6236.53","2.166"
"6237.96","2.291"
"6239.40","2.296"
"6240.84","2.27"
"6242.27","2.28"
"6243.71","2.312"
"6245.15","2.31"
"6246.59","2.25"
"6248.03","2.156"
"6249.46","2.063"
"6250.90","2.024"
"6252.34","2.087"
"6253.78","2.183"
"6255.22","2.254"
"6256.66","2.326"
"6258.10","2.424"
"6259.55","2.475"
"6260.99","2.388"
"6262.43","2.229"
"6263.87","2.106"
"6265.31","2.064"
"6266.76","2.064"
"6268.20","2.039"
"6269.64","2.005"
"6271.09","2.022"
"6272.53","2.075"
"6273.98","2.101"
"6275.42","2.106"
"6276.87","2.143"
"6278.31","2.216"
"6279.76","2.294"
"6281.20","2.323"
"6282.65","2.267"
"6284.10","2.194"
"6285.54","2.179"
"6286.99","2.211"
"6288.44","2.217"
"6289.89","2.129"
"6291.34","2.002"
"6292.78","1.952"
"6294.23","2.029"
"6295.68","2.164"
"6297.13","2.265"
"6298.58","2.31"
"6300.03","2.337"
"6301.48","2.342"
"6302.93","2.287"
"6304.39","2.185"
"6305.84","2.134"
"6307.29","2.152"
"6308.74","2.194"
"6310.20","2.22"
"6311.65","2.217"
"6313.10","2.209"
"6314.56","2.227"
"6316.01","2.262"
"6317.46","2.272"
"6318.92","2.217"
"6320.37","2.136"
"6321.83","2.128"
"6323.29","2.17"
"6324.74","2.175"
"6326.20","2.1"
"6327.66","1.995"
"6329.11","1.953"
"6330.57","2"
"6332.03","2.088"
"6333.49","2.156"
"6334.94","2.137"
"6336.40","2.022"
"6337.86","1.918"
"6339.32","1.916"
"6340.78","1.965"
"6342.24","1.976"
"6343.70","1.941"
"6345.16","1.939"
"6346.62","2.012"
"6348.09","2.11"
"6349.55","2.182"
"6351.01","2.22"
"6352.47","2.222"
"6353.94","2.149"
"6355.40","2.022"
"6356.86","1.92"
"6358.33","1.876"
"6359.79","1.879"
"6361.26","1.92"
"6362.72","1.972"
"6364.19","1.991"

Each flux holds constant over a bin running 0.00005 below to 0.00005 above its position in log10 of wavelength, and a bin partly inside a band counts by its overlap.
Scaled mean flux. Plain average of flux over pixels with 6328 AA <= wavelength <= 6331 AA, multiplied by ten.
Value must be 19.8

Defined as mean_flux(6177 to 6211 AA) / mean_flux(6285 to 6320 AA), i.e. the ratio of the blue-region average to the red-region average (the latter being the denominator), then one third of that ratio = 0.314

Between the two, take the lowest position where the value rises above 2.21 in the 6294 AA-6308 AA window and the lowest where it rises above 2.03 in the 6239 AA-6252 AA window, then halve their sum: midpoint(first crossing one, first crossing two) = 6268.3 AA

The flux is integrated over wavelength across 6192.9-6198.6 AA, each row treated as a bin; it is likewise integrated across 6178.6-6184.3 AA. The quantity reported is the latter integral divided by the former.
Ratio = 1.00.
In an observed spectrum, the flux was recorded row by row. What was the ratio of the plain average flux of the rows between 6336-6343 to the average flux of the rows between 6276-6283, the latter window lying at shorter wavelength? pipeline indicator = 0.87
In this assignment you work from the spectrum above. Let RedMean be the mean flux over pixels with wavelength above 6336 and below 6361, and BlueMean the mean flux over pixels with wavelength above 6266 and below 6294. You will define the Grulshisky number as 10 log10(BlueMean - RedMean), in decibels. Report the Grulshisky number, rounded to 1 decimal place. -9.3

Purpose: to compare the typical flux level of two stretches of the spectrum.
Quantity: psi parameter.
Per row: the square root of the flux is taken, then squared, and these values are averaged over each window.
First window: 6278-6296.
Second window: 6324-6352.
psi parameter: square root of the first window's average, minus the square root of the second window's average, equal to 0.043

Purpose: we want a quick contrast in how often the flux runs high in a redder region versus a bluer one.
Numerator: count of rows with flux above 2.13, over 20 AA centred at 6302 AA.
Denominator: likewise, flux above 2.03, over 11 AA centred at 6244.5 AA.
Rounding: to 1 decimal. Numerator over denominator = 1.5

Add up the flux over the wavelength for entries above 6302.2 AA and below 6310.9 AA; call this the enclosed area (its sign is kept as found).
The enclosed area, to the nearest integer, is 19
